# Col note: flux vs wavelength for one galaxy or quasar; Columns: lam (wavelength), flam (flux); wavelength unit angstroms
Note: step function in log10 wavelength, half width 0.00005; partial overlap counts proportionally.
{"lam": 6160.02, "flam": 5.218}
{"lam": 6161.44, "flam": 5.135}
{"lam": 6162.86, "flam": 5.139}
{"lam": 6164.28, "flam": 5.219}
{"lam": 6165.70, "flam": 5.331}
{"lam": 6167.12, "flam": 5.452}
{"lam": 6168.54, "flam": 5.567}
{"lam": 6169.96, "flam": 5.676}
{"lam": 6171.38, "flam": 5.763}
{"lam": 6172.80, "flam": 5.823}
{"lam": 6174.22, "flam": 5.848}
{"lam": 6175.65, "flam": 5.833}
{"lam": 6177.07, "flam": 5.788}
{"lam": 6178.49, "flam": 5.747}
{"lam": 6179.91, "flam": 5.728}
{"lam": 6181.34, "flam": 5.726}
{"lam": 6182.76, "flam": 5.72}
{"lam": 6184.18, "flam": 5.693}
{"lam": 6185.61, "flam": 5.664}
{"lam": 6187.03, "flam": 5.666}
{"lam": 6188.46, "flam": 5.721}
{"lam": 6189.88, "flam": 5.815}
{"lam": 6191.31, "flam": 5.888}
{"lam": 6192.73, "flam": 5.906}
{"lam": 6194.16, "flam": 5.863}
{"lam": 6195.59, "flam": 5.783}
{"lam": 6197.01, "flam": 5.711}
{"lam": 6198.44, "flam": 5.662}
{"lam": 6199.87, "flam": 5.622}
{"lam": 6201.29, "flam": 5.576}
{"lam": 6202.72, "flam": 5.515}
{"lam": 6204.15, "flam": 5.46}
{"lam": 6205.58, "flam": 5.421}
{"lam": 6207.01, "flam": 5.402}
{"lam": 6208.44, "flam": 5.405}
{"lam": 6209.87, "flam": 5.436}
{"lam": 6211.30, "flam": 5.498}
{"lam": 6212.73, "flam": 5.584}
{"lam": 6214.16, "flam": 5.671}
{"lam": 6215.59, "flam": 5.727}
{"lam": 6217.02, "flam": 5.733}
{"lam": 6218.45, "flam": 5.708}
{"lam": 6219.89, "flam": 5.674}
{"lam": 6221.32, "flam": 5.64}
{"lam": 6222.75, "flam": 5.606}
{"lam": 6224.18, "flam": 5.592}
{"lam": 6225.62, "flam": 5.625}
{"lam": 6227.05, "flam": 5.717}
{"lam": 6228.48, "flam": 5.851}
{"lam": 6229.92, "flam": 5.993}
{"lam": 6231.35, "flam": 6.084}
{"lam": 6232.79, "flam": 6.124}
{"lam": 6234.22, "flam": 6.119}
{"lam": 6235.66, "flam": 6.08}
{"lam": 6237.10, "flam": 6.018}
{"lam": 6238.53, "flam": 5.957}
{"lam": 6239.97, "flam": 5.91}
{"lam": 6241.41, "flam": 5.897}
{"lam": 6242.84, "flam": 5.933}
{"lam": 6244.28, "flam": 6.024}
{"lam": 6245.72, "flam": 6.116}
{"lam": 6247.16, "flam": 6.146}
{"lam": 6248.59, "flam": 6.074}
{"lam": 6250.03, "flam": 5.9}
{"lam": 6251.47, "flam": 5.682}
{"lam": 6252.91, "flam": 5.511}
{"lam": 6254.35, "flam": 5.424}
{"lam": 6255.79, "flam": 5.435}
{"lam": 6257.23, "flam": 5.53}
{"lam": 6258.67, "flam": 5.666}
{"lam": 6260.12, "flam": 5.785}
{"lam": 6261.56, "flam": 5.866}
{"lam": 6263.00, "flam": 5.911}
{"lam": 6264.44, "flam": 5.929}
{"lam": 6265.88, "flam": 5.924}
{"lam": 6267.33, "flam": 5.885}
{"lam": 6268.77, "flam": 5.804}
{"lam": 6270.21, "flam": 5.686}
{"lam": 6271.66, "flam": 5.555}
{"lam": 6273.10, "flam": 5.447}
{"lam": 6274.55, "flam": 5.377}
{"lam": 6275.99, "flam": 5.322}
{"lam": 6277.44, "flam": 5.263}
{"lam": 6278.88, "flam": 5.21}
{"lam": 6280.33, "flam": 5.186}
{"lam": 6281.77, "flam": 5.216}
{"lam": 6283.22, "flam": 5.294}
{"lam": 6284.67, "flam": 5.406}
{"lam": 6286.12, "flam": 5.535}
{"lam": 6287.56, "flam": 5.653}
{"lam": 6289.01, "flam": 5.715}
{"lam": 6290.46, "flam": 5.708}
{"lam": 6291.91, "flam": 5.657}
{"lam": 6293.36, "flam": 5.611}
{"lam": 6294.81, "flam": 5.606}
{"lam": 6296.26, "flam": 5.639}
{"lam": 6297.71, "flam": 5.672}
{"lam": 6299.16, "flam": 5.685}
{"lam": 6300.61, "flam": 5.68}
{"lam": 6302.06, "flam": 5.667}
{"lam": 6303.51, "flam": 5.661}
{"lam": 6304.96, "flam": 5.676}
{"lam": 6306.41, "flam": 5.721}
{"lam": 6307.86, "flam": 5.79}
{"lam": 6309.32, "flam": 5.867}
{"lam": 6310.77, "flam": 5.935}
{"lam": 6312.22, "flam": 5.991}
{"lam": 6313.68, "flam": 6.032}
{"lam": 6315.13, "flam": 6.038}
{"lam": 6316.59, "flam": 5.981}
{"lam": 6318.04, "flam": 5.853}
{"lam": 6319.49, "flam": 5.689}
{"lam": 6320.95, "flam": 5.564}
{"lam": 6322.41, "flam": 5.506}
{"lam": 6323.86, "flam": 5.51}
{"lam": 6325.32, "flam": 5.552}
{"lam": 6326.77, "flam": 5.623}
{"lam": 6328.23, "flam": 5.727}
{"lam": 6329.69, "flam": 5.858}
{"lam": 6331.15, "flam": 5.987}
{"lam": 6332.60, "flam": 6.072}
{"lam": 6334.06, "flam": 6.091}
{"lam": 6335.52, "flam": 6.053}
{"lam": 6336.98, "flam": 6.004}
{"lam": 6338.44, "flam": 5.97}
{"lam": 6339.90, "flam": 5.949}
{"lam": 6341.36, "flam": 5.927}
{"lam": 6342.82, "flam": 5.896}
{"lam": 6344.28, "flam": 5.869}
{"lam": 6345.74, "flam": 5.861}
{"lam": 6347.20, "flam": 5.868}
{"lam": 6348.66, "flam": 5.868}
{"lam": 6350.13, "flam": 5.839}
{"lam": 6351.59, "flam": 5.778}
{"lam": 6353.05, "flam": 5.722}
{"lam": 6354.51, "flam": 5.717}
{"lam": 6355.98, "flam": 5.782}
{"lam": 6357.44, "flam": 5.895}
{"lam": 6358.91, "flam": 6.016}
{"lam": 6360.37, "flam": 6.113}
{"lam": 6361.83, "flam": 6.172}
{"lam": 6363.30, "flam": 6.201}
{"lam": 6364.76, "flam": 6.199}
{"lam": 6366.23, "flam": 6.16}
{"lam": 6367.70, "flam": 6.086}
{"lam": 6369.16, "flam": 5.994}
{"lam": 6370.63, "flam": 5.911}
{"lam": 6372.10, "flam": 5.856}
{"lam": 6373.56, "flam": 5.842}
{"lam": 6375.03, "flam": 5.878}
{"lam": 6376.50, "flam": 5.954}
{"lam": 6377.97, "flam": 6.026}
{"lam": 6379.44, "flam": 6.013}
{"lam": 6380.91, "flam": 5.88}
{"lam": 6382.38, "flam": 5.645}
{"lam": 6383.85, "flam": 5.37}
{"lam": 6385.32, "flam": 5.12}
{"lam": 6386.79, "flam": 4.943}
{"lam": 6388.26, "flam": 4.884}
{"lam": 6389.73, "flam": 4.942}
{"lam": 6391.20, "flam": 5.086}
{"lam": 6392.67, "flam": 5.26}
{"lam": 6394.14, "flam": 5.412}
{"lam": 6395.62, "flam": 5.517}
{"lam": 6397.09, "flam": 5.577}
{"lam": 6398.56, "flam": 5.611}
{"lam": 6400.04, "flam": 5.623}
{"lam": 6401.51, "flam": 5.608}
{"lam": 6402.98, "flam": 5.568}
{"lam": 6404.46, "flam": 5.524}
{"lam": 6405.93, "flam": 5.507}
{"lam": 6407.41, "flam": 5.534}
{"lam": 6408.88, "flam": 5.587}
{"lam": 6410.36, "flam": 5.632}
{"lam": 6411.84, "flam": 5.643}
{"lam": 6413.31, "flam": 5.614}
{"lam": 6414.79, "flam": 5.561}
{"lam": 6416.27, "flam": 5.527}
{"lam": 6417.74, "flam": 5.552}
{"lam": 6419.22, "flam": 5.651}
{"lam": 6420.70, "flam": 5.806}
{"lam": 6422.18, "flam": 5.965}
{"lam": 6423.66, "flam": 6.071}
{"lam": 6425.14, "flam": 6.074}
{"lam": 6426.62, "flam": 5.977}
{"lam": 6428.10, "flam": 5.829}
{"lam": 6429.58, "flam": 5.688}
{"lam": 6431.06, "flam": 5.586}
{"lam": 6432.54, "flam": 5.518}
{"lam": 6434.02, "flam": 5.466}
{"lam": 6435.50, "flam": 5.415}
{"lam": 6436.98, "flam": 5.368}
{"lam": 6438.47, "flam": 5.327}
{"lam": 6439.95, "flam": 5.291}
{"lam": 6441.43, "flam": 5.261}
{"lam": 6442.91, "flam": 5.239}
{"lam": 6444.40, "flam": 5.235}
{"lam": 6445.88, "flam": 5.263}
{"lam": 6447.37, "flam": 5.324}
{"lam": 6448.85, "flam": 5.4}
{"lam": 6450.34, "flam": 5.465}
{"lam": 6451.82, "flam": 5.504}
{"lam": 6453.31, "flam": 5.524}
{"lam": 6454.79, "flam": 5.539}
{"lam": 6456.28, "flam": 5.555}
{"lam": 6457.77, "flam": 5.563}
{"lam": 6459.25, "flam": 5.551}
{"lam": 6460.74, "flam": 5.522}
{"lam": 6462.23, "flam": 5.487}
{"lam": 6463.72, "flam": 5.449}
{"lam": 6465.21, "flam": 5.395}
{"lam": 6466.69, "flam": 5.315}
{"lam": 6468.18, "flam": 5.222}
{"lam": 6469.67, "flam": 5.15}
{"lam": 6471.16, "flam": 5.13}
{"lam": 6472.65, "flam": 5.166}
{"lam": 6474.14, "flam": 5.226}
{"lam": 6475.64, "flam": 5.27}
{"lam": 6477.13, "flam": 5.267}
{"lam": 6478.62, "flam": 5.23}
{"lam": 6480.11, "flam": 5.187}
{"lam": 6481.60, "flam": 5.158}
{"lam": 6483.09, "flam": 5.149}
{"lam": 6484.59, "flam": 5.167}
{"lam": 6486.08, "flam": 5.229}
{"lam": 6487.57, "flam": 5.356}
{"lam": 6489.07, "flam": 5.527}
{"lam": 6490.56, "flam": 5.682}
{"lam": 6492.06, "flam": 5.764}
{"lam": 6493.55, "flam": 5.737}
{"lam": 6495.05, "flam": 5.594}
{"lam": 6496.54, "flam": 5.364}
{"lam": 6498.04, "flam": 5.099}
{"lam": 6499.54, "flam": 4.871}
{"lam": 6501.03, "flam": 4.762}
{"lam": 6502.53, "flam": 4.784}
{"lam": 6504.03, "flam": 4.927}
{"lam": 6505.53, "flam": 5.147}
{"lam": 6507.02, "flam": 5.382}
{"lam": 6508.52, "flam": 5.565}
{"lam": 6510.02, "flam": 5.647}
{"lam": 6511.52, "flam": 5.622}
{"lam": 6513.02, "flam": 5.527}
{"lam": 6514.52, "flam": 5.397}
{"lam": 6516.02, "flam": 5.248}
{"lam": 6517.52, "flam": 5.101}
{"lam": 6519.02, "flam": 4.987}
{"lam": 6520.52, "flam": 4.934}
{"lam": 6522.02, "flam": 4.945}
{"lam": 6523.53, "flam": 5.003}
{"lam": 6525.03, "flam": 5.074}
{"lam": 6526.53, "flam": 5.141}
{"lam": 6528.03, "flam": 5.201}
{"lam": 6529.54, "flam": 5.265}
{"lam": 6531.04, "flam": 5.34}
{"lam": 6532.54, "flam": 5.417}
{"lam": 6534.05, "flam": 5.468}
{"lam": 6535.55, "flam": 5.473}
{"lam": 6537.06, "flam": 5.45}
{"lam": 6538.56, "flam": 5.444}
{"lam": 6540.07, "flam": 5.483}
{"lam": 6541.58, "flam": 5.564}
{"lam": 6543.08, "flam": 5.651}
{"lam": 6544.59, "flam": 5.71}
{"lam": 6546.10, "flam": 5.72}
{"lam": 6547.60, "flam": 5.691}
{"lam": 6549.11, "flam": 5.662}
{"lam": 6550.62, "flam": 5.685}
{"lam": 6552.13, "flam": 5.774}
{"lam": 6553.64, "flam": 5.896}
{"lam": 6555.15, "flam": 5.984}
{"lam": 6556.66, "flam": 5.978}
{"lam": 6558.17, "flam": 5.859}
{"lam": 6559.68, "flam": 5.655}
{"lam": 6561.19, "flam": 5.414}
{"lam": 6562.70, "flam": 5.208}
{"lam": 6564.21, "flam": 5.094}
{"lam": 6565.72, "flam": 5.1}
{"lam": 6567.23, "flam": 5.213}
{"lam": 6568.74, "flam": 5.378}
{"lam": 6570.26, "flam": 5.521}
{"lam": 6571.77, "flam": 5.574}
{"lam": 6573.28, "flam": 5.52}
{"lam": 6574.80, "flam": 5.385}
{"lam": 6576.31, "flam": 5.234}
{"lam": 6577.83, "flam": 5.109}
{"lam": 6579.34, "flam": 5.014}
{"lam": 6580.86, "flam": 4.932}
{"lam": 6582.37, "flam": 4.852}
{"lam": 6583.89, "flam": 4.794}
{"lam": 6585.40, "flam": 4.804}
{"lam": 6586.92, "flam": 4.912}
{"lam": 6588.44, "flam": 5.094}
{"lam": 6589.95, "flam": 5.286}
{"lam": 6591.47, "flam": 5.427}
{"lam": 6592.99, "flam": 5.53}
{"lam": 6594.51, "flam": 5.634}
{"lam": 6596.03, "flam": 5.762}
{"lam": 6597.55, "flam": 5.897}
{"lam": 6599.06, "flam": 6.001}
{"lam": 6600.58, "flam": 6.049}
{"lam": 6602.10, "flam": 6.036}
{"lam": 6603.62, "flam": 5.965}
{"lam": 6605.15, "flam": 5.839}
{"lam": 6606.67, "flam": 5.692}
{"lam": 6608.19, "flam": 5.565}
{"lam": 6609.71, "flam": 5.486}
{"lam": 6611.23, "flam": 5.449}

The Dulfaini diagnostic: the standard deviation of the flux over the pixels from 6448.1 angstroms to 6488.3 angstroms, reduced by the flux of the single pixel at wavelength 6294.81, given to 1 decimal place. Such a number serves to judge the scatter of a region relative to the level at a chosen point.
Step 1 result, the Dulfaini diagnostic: -5.5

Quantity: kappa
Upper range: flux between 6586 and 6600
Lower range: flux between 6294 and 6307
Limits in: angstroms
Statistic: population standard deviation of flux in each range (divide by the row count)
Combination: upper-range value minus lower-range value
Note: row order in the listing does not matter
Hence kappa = 0.31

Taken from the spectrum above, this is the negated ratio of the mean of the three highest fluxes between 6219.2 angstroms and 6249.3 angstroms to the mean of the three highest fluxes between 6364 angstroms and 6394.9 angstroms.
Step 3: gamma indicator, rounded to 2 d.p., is -1.00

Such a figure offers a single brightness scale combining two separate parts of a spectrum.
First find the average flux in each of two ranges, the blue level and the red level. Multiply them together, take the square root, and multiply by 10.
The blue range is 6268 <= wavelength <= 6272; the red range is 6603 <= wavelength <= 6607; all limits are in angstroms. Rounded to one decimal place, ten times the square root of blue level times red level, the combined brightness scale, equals 57.6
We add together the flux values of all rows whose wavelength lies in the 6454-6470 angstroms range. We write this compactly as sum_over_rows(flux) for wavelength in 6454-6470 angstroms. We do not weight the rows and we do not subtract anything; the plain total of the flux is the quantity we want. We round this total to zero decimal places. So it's 60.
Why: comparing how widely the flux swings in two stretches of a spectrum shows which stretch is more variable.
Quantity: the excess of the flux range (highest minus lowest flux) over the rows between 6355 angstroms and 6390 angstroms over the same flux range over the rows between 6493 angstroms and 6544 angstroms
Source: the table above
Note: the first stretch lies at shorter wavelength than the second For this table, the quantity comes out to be 0.34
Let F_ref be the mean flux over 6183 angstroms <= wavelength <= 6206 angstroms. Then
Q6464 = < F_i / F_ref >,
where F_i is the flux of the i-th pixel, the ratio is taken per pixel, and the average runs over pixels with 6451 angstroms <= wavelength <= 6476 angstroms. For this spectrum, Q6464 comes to 0.95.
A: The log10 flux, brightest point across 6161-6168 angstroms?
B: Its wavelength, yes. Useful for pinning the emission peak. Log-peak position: 6167.12 angstroms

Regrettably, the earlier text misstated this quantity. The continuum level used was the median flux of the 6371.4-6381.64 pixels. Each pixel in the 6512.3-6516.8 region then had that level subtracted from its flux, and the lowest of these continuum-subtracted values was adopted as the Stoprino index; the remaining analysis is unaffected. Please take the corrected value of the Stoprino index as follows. -0.63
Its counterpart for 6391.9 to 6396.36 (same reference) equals -0.62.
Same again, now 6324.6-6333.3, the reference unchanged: -0.33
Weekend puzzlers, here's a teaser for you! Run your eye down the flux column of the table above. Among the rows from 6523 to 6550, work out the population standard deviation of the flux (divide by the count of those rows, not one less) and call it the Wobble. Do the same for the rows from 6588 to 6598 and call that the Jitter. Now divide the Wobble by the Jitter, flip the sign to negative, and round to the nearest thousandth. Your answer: -0.843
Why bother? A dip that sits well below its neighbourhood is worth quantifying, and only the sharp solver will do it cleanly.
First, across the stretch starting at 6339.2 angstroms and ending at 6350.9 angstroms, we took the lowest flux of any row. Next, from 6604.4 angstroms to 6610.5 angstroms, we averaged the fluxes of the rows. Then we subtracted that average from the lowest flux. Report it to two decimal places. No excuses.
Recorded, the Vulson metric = 0.19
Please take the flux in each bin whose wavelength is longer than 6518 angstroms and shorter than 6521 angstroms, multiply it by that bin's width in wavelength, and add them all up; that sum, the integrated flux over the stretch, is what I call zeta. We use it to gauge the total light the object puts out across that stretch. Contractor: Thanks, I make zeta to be 15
